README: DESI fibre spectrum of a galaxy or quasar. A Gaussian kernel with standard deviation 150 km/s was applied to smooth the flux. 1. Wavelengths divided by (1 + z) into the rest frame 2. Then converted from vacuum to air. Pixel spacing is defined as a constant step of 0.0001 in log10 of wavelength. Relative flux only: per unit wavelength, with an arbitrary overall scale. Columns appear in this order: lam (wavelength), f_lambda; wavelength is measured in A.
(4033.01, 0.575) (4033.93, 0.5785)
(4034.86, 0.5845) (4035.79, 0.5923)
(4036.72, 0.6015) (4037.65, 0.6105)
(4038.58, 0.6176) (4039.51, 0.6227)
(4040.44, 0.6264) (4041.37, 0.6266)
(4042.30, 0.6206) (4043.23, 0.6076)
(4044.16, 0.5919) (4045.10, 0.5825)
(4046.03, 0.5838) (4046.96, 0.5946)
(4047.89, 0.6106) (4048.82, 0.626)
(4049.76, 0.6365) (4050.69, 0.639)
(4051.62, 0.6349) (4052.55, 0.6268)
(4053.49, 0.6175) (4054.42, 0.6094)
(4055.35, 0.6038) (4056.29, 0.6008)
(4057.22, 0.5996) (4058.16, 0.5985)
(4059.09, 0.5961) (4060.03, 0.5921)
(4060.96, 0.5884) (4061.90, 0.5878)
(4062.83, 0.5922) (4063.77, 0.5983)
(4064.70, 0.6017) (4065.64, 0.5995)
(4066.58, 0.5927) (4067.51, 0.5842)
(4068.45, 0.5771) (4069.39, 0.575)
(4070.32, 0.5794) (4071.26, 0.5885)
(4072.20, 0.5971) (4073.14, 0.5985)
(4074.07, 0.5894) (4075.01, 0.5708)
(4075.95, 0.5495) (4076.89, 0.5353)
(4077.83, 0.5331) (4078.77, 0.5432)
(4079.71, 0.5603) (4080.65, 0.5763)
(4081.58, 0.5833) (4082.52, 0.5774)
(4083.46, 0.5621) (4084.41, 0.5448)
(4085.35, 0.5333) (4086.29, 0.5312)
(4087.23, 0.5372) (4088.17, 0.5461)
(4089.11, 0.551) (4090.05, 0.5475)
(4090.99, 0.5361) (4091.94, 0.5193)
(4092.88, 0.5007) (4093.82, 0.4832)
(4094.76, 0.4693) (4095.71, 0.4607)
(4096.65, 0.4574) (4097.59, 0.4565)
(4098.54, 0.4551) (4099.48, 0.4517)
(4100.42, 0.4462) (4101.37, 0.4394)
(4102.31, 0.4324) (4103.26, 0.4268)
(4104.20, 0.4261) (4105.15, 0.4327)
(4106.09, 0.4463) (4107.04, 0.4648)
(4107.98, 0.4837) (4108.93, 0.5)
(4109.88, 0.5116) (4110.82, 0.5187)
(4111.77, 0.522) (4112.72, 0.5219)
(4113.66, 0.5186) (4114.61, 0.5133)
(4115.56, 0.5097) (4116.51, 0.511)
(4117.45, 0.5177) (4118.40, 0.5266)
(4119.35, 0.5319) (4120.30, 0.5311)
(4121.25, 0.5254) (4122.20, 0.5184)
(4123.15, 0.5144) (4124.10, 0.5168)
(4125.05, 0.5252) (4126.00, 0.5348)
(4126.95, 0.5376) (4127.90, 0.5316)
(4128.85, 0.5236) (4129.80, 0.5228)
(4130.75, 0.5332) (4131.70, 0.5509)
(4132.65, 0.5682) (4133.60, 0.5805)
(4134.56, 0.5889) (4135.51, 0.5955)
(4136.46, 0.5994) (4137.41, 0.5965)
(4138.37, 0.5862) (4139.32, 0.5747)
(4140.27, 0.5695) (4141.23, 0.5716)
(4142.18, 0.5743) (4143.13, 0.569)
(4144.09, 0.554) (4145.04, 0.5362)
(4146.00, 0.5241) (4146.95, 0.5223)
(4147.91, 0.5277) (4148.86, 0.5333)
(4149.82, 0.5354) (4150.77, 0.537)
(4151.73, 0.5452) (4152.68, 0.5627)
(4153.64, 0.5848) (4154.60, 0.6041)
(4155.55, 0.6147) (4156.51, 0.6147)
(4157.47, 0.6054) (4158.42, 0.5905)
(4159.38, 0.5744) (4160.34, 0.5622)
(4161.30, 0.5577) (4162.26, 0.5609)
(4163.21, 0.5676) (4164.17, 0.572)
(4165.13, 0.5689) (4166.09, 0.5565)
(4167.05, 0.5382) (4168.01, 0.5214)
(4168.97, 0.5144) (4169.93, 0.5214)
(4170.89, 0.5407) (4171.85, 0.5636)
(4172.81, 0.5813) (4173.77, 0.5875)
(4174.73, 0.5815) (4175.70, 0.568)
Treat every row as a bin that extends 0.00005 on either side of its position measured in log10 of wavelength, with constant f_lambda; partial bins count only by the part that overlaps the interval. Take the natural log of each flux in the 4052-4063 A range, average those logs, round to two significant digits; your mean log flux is -0.51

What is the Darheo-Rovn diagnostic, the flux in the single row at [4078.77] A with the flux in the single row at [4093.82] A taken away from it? 0.06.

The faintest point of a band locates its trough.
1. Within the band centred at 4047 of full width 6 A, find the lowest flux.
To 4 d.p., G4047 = 0.5825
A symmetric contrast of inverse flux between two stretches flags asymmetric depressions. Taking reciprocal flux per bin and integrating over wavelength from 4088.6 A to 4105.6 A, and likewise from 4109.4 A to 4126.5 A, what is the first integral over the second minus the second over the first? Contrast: 0.2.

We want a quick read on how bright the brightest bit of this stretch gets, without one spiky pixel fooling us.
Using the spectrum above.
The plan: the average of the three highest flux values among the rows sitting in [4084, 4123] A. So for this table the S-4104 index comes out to 0.55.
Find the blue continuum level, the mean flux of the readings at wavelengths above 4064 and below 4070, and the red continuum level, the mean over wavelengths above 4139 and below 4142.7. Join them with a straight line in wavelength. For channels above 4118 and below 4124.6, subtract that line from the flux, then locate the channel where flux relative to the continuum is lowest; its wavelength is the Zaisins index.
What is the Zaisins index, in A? 4123.15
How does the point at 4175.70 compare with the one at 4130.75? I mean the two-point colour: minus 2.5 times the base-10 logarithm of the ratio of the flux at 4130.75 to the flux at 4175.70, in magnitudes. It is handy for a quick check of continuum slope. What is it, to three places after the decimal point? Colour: 0.069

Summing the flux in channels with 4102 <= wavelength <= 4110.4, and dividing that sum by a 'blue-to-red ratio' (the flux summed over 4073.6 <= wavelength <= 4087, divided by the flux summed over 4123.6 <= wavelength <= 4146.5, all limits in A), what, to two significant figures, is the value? 7.1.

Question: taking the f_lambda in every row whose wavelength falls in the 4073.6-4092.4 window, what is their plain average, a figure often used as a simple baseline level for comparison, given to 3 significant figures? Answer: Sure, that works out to 0.551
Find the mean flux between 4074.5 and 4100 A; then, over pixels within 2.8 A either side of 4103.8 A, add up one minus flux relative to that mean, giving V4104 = 1.0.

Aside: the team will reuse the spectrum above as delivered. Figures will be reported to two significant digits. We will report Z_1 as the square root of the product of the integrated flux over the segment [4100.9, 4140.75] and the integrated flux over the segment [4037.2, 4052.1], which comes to 14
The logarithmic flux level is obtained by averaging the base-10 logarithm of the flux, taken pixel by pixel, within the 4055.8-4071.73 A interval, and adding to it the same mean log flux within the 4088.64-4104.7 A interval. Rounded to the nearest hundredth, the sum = -0.55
